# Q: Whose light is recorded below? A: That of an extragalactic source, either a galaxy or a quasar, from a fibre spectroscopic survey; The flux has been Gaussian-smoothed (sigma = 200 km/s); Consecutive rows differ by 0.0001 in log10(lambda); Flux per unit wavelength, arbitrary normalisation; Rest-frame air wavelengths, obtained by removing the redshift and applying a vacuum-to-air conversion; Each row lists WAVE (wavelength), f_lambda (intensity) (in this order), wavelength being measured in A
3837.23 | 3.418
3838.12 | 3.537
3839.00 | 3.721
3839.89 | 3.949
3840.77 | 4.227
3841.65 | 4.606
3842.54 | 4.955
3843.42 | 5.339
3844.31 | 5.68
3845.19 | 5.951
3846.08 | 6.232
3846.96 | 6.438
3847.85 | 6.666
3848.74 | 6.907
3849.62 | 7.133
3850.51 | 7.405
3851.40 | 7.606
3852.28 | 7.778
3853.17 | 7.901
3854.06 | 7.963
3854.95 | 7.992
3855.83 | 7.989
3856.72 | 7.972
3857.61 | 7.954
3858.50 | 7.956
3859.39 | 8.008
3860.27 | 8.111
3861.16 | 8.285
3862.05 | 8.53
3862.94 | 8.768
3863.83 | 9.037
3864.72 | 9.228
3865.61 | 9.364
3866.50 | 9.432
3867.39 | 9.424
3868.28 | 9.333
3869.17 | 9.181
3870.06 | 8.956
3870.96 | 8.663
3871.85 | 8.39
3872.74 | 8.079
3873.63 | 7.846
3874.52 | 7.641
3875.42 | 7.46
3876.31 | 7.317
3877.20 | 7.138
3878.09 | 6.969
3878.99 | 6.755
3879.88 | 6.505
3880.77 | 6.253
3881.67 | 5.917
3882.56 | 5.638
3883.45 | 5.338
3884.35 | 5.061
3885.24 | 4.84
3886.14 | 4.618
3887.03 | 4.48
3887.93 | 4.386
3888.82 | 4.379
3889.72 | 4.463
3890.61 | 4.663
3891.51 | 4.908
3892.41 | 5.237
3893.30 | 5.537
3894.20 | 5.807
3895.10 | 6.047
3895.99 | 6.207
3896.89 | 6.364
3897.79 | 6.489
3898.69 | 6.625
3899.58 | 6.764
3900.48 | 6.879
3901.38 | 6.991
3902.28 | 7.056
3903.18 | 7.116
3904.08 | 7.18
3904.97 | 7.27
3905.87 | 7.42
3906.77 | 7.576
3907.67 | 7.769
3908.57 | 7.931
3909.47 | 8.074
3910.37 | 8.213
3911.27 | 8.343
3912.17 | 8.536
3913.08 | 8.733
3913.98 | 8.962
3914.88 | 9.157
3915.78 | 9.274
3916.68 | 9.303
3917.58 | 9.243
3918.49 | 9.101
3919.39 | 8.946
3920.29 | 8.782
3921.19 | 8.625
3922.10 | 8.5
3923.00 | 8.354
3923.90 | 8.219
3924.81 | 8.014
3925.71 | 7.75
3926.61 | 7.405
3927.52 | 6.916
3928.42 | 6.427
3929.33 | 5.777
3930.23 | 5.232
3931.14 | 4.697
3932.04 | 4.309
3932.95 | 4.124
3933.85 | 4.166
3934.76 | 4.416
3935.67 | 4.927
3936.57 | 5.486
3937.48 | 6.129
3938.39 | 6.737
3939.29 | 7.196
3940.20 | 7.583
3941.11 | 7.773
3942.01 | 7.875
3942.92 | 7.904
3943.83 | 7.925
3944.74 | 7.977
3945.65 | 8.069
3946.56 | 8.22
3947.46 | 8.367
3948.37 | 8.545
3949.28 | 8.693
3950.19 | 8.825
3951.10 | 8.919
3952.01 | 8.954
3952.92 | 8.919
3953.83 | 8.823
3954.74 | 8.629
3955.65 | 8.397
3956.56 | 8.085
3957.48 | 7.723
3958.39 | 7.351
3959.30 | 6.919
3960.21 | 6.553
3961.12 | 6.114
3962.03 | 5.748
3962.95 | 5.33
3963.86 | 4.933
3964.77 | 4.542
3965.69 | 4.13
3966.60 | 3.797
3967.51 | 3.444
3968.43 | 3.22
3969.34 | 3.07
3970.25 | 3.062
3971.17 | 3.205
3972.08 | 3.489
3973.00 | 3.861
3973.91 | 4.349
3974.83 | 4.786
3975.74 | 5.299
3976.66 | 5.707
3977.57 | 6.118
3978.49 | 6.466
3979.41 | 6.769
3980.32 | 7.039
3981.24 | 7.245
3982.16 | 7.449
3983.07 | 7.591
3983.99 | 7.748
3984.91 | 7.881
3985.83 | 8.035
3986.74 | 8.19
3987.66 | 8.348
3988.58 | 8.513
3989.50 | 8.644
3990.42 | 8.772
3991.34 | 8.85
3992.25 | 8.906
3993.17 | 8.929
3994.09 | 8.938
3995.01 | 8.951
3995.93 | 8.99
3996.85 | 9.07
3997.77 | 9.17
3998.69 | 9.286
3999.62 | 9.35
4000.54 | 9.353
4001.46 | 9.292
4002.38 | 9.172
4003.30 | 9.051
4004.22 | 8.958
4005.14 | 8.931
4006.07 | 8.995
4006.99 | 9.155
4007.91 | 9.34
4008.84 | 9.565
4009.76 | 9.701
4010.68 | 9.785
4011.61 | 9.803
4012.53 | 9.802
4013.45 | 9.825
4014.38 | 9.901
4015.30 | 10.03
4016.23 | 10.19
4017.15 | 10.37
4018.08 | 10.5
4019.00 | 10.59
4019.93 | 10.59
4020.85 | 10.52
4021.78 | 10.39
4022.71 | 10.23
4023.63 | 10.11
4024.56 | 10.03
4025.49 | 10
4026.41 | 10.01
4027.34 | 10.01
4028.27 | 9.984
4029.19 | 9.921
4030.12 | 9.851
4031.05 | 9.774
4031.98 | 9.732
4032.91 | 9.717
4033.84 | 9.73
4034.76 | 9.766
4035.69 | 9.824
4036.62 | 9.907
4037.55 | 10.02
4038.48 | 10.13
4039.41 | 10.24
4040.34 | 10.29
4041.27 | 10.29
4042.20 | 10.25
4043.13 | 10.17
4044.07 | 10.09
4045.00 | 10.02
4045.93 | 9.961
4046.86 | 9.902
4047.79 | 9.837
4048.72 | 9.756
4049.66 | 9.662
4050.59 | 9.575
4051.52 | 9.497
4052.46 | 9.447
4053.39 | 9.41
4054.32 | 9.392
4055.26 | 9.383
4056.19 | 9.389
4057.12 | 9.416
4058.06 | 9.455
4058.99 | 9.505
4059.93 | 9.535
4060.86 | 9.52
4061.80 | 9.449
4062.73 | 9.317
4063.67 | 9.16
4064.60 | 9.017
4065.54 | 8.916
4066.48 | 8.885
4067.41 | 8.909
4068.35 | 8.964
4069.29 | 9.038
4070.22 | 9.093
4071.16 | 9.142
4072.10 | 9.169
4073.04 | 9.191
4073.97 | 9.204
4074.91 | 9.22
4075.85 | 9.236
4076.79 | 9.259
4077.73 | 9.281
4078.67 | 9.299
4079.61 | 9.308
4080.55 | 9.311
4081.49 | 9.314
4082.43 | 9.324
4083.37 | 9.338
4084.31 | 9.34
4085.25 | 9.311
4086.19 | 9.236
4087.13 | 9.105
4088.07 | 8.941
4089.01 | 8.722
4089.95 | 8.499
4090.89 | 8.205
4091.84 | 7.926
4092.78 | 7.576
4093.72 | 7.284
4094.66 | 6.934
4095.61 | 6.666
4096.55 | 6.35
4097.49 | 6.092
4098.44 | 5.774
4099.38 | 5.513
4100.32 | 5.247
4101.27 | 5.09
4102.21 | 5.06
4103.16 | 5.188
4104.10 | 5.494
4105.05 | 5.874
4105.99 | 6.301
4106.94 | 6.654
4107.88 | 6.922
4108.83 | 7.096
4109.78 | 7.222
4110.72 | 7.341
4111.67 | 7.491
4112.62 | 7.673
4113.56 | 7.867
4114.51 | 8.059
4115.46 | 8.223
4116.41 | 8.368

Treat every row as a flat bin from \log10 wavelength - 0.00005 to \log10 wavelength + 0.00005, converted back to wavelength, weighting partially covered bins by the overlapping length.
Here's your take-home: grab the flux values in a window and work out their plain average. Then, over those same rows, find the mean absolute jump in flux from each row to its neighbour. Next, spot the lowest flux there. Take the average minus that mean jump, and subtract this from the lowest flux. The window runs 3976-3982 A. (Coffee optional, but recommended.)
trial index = -0.54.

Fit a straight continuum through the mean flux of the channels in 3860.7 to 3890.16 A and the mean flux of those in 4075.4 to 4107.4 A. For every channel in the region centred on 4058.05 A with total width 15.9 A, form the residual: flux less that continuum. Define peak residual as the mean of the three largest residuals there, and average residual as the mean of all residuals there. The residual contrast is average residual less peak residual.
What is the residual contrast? -0.17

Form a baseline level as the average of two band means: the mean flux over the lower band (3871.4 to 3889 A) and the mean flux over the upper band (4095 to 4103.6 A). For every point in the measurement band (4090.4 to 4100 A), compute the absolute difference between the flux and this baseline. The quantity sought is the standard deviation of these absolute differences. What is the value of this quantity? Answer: 0.7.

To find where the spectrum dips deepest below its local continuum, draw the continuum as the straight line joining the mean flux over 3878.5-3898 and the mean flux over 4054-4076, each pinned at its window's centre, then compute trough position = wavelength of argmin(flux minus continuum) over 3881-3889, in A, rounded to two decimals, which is 3888.82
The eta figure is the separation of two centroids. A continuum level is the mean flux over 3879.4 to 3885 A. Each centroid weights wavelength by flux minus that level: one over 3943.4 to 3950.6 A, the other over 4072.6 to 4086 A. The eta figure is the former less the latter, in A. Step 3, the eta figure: -131.9 A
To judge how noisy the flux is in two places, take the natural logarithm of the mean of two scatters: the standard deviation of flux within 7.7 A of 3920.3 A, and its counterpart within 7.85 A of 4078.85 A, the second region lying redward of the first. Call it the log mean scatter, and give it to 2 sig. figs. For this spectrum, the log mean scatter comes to -1.0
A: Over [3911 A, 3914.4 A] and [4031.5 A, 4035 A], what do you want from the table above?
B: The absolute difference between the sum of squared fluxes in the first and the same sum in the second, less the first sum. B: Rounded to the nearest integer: -219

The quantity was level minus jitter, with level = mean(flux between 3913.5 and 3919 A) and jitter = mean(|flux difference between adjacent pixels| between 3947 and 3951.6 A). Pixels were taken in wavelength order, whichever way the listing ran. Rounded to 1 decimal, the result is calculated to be 9.0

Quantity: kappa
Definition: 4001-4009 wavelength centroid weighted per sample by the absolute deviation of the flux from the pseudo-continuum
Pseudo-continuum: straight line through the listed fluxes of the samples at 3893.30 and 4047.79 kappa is 4005.2 A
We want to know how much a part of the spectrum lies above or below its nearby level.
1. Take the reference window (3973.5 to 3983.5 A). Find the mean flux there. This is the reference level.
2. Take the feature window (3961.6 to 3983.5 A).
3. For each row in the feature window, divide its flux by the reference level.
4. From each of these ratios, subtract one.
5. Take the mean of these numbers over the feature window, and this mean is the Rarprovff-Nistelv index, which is -0.2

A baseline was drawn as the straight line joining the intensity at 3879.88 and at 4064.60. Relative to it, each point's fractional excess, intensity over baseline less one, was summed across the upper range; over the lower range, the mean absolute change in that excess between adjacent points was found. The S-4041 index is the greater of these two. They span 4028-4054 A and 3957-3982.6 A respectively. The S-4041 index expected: 3.8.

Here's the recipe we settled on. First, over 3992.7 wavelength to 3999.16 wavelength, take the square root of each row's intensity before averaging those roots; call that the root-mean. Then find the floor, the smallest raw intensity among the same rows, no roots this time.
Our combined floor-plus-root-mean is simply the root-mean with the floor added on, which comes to 11.9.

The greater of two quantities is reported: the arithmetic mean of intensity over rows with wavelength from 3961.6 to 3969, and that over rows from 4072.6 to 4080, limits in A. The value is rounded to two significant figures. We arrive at 9.2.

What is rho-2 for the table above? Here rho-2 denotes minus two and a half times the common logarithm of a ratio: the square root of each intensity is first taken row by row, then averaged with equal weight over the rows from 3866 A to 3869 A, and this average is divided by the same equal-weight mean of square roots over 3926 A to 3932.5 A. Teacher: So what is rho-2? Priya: -0.26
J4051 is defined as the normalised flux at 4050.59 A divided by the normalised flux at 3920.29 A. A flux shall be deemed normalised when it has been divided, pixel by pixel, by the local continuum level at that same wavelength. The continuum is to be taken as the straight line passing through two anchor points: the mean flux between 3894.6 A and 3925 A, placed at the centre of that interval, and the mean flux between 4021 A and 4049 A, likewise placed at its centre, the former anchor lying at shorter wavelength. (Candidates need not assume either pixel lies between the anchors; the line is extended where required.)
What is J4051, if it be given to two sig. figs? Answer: 0.86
